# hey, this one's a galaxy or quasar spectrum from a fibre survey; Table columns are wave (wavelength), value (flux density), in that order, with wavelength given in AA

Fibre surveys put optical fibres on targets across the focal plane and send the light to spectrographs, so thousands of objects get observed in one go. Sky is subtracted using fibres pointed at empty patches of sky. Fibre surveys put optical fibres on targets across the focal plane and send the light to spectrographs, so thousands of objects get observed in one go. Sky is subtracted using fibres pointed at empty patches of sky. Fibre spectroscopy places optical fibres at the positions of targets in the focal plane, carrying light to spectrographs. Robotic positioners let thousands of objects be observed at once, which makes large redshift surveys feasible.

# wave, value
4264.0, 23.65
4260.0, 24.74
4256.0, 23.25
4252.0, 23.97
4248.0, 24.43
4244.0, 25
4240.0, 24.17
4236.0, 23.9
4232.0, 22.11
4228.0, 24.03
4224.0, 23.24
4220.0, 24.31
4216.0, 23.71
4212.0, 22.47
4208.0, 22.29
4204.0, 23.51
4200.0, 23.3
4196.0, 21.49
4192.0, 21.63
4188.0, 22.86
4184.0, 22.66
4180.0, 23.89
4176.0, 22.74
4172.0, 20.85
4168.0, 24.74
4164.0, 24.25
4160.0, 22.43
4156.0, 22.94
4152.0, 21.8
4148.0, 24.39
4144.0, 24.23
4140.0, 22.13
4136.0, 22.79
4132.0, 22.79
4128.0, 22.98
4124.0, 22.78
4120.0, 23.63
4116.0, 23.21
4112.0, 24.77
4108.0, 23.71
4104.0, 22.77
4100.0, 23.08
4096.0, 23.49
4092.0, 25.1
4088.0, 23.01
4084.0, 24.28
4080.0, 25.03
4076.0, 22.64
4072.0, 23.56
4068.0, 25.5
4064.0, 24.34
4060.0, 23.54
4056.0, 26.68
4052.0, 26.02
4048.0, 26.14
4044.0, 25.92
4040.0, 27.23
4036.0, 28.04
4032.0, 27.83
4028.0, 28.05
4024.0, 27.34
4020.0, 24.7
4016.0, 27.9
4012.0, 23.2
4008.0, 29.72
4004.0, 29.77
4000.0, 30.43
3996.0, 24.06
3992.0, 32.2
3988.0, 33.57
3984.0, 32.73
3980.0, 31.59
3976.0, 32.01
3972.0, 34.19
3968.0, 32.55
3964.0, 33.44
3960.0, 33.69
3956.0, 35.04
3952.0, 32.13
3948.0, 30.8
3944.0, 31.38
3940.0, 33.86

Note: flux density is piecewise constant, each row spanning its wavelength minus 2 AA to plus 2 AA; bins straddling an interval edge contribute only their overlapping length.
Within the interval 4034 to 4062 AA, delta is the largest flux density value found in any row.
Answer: 28.04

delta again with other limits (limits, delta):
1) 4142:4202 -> 24.74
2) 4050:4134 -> 26.68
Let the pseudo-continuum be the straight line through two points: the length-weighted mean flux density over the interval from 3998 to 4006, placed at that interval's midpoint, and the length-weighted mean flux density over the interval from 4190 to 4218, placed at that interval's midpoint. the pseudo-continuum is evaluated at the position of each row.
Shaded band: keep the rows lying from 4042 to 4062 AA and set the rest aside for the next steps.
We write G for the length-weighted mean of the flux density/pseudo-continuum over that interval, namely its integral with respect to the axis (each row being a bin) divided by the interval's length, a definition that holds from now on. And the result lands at 0.91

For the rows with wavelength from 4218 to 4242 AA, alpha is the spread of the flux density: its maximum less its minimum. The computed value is 2.2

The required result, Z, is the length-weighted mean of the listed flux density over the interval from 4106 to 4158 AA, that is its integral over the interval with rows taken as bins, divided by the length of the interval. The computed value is 23.2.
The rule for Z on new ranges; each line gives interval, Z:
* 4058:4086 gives 24.1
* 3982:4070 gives 27.5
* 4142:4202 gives 22.9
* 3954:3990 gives 33.2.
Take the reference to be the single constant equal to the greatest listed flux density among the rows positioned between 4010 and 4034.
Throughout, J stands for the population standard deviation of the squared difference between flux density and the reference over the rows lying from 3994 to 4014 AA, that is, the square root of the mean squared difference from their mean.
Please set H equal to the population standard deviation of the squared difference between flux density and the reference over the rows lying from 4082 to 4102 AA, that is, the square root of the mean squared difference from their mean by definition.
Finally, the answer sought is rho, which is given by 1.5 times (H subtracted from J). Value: 2.7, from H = 6.4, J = 8.2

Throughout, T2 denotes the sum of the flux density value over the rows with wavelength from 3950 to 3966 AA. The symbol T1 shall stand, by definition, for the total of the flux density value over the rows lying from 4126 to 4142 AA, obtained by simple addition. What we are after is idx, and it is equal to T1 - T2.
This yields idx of -44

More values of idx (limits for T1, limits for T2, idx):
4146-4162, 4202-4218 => 0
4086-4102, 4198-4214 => 3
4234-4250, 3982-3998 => -25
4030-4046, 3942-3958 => -20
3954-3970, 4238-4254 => 37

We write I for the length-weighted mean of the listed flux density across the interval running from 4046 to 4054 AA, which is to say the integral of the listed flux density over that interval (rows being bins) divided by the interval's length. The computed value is 26.1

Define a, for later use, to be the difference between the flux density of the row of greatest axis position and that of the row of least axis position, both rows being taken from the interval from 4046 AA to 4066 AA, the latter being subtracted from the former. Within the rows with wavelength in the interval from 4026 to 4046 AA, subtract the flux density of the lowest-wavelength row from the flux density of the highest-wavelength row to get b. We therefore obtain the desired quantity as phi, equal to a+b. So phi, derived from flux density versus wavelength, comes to -3.9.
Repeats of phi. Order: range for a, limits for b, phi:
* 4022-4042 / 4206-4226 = 0.8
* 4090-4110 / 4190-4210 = -0.7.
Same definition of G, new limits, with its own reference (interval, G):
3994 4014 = 0.91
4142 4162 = 0.94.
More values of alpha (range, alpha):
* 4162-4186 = 3.9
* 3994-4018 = 7.2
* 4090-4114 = 2.3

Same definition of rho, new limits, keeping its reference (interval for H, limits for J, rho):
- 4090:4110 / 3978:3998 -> -0.5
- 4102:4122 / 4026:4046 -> -5.9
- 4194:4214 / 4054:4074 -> -1.1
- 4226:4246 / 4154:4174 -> 8.6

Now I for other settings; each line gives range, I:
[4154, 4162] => 22.7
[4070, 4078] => 23.1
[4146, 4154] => 23.1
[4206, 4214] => 22.4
